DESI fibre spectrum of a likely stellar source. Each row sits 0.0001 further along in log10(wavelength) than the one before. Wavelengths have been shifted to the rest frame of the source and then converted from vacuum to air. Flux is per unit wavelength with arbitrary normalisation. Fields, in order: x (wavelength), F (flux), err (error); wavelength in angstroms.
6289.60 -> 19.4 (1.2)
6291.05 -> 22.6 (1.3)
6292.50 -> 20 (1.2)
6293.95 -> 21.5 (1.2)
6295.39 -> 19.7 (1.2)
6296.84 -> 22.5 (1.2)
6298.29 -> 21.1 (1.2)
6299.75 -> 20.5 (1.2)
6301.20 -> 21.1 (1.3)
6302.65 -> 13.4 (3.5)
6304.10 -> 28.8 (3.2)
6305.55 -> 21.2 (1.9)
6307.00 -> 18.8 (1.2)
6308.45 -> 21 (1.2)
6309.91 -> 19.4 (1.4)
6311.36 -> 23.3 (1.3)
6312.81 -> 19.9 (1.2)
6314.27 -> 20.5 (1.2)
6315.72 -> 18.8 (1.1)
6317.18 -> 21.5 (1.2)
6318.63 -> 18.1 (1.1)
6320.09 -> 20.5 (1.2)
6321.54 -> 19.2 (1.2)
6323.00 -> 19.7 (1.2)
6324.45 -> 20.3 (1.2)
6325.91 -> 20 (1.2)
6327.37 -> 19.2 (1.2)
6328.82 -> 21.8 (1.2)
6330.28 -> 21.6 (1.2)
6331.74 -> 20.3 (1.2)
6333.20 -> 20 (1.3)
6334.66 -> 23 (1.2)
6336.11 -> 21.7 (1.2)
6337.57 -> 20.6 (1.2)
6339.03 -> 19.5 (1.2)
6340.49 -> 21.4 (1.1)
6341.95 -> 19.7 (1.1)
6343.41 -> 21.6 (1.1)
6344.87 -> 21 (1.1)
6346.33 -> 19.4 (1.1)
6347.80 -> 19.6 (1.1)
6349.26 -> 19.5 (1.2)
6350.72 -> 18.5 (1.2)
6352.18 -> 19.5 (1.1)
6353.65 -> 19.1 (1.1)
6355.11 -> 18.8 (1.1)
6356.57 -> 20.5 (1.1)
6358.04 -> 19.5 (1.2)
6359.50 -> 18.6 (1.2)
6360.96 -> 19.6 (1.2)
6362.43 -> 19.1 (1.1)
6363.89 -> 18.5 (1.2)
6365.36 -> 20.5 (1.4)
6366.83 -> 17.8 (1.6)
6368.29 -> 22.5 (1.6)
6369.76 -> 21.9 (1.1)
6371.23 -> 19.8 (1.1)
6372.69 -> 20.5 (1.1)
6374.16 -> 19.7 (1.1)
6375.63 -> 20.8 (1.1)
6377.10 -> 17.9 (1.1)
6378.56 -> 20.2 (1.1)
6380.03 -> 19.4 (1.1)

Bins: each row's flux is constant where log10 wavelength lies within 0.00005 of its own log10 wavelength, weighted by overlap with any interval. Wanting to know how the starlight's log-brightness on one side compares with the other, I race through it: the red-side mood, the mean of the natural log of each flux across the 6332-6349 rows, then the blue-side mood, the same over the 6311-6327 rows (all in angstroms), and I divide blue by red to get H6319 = 0.99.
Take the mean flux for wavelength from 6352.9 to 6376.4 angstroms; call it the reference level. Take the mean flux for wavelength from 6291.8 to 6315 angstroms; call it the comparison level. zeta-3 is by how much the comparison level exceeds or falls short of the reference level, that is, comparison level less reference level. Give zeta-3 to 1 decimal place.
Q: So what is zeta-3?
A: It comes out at 1.0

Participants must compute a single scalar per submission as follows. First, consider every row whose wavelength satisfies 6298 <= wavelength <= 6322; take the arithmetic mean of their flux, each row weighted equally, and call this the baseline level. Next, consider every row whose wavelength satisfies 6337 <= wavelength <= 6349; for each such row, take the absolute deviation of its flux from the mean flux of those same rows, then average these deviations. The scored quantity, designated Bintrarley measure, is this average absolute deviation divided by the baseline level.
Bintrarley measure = 0.039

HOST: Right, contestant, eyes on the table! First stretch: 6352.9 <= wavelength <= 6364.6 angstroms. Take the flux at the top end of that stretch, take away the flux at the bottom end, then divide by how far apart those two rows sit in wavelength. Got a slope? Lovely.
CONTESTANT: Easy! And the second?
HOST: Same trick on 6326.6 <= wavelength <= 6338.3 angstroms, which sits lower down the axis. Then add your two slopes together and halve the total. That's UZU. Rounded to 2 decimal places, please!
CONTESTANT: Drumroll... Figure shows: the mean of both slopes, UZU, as 0.04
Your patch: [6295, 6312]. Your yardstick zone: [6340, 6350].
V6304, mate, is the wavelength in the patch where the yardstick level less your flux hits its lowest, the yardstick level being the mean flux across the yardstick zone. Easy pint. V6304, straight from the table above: 6304.10 angstroms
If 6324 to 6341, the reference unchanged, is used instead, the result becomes 6334.66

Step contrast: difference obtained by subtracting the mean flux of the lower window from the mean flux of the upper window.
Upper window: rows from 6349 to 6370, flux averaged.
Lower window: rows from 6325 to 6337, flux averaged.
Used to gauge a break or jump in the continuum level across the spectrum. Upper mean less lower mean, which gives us -1.4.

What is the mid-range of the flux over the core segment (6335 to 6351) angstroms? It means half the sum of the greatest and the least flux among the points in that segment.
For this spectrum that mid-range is 20.1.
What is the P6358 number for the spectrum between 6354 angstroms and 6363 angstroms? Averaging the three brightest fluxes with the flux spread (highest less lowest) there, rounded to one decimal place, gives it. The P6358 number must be 10.9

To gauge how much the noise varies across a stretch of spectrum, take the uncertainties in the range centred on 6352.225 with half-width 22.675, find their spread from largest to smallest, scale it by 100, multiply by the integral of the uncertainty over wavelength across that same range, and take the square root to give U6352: 52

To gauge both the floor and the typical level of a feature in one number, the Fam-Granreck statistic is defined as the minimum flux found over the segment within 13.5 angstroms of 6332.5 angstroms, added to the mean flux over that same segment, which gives 39.8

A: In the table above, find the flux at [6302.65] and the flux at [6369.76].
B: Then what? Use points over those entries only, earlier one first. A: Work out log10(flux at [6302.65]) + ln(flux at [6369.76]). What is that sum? 4.21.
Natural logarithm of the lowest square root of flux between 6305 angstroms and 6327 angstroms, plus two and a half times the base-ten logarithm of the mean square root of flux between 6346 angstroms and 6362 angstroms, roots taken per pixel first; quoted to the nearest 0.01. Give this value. 3.06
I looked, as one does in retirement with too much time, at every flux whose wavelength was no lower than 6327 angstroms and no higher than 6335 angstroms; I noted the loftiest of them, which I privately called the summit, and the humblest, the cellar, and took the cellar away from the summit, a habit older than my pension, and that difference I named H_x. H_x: 3.8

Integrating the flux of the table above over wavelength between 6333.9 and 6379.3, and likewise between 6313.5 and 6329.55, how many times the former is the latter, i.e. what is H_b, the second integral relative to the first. 0.35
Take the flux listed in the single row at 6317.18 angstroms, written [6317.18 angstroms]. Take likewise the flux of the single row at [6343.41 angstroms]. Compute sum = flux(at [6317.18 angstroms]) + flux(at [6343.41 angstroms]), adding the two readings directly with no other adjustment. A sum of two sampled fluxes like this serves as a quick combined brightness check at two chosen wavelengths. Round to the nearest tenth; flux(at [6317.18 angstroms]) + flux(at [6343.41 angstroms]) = 43.1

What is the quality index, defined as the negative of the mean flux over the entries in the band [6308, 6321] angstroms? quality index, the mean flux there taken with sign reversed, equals -20.3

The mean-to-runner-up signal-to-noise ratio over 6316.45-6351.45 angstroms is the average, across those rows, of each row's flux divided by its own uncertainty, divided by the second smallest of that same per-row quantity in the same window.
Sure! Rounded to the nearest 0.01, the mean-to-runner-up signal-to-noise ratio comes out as 1.12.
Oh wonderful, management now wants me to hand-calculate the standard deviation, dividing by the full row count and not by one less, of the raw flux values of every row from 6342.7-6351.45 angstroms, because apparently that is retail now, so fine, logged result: 1.05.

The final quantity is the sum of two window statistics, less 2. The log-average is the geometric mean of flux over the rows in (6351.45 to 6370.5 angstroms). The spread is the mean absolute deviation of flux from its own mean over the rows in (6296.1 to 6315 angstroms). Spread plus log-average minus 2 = 19.6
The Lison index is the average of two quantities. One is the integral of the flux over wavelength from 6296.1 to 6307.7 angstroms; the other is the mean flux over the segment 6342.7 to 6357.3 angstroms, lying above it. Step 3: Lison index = 131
